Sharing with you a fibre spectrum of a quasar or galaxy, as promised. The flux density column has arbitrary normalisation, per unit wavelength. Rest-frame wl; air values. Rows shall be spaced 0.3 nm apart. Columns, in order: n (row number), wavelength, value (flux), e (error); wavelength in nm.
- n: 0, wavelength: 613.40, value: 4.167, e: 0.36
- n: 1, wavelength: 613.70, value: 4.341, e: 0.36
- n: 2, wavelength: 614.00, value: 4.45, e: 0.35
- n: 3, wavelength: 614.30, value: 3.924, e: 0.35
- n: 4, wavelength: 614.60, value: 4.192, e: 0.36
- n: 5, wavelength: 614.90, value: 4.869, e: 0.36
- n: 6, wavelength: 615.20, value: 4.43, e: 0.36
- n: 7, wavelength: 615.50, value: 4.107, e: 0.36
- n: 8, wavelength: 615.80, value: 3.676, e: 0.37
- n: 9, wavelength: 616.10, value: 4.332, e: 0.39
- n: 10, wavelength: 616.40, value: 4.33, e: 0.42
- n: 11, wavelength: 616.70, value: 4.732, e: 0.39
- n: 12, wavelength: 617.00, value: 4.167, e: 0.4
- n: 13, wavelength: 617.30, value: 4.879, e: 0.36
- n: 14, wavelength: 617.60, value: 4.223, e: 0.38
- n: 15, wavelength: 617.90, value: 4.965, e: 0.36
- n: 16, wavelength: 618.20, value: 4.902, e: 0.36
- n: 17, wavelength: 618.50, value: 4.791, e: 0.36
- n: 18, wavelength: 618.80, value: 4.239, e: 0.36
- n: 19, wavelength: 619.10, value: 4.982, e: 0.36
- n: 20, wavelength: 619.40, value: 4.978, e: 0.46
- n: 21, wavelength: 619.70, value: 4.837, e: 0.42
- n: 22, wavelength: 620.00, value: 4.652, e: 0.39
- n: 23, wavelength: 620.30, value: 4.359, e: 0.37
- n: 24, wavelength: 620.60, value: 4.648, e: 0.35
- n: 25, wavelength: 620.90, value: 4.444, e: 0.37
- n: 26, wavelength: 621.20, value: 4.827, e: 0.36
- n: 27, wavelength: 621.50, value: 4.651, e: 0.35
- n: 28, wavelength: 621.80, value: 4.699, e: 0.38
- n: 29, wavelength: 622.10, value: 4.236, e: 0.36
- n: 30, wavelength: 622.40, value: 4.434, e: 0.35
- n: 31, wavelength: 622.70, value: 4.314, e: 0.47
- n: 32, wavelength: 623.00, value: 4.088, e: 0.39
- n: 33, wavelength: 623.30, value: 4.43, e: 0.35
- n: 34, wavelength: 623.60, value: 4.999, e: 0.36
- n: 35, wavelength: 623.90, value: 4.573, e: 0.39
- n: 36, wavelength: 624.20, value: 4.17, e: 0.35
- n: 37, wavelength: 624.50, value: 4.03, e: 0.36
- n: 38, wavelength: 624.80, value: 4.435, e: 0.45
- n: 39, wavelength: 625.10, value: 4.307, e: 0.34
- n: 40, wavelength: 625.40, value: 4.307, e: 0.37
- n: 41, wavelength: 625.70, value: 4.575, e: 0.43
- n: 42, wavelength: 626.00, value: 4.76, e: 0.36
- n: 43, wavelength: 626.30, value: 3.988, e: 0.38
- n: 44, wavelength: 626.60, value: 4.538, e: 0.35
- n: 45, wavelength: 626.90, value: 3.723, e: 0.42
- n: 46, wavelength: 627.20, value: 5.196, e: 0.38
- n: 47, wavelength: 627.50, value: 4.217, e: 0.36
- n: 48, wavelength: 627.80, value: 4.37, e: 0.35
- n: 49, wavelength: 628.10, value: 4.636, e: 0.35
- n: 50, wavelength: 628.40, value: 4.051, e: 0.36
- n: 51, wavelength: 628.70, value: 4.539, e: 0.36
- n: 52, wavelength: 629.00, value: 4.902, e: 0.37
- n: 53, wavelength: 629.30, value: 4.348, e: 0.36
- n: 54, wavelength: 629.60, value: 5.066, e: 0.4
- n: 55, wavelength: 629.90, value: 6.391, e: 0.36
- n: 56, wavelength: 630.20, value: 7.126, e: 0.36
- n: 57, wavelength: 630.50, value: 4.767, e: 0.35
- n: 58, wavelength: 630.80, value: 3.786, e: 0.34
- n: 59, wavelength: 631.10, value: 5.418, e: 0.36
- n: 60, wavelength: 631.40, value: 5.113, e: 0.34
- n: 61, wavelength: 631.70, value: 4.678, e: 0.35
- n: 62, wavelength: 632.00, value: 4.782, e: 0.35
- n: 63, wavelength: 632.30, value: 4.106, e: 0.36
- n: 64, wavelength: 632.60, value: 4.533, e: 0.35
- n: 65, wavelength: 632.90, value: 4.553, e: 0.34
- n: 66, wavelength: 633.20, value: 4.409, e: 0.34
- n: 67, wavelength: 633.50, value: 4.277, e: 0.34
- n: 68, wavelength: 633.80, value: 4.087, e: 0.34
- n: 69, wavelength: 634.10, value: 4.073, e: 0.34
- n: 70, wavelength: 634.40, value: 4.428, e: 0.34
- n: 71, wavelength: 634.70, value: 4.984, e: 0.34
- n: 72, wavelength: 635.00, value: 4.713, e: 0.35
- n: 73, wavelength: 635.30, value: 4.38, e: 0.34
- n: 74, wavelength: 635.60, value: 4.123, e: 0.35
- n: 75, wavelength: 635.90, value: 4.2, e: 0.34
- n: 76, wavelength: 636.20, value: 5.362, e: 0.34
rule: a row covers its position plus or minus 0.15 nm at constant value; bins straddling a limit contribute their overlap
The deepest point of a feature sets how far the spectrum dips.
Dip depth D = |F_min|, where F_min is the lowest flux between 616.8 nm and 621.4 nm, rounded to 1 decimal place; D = 4.2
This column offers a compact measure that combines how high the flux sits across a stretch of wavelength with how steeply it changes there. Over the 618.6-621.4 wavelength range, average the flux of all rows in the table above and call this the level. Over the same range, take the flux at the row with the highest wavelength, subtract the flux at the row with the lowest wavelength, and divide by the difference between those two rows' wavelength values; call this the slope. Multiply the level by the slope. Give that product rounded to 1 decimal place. 1.1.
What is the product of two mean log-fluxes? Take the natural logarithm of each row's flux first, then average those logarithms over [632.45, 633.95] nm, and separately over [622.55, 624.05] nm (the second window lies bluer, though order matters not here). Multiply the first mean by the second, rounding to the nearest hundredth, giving 2.21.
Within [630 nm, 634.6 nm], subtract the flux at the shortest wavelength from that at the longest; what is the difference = -2.7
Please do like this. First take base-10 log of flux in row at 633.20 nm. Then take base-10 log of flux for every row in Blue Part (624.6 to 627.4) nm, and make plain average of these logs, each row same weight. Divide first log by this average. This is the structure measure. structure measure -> 1.00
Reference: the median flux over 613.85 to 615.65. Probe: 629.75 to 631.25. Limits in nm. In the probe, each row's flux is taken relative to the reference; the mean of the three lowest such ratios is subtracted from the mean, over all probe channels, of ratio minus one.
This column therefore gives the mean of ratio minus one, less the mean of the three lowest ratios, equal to -0.81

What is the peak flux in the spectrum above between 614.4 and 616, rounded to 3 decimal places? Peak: 4.869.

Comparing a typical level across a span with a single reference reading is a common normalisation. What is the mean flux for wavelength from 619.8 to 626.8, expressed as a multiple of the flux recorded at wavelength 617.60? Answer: 1.05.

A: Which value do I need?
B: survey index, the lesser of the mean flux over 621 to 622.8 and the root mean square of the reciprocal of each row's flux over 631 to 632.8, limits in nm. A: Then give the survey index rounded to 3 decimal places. 0.212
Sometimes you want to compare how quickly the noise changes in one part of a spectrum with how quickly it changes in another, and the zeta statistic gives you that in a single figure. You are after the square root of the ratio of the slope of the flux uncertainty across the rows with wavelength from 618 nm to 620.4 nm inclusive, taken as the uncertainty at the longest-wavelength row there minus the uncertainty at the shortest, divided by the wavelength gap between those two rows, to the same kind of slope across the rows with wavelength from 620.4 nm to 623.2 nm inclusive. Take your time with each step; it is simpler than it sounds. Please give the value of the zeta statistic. 0.5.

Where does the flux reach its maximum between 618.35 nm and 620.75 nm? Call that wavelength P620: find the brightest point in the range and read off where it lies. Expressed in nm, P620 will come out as 619.10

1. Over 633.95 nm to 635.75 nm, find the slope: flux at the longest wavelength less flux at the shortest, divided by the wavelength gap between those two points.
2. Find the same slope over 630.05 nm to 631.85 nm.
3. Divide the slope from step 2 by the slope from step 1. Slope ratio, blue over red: -49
